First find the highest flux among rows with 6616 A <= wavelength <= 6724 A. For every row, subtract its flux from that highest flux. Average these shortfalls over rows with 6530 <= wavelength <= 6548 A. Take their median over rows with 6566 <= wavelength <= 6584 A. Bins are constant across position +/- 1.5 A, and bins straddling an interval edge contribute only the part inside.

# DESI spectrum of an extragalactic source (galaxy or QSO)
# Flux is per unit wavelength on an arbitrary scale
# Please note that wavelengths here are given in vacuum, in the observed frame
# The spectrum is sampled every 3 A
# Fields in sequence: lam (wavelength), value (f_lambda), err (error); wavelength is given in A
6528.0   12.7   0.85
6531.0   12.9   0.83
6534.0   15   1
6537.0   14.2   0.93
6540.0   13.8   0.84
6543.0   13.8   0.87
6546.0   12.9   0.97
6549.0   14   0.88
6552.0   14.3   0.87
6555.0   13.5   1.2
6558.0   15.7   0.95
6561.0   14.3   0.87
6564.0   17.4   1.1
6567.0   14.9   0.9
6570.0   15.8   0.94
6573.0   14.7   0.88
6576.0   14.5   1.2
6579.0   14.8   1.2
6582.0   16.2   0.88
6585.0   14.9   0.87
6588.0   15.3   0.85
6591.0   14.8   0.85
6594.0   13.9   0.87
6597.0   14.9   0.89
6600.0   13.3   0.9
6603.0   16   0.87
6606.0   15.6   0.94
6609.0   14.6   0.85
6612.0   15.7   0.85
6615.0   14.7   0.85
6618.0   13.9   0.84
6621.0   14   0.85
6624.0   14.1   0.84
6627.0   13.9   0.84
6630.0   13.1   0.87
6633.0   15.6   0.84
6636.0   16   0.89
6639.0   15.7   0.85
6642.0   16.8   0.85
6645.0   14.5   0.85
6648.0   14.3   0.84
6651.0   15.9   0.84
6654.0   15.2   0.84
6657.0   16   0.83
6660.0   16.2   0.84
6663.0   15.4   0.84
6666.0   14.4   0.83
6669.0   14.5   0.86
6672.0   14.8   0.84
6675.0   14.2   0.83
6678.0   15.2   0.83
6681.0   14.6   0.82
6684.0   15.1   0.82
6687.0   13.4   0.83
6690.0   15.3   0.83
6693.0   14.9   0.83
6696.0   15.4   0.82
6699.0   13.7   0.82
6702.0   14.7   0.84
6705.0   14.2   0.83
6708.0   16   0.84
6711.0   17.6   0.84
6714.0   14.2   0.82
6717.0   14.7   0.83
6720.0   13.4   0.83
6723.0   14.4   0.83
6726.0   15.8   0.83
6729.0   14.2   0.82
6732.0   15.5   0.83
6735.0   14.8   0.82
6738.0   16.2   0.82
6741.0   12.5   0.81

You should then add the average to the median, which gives 6.6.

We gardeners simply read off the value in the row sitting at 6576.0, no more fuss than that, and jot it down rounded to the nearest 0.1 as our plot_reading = 14.5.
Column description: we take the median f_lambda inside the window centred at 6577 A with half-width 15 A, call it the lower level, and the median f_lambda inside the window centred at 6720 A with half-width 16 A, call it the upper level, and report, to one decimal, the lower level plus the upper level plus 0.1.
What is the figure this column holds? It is 29.7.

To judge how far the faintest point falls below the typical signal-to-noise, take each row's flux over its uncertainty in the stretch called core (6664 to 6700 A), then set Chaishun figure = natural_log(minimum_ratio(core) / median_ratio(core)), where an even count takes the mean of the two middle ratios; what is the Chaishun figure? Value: -0.093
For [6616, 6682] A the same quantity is -0.162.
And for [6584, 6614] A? -0.149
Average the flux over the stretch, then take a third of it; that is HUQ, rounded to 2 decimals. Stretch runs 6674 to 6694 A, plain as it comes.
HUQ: 4.89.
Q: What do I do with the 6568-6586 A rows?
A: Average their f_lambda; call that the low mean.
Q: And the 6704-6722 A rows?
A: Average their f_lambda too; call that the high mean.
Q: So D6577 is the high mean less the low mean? -0.1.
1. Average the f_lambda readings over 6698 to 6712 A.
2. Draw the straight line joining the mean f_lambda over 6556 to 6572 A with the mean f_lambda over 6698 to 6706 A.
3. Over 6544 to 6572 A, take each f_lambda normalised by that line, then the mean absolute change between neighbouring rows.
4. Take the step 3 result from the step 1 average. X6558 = 15.1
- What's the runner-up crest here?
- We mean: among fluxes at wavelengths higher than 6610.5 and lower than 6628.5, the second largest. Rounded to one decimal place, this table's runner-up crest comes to 14.7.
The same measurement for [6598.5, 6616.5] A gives 15.7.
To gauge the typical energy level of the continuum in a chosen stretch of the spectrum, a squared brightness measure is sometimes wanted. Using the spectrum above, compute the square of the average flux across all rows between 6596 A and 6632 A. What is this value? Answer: 210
